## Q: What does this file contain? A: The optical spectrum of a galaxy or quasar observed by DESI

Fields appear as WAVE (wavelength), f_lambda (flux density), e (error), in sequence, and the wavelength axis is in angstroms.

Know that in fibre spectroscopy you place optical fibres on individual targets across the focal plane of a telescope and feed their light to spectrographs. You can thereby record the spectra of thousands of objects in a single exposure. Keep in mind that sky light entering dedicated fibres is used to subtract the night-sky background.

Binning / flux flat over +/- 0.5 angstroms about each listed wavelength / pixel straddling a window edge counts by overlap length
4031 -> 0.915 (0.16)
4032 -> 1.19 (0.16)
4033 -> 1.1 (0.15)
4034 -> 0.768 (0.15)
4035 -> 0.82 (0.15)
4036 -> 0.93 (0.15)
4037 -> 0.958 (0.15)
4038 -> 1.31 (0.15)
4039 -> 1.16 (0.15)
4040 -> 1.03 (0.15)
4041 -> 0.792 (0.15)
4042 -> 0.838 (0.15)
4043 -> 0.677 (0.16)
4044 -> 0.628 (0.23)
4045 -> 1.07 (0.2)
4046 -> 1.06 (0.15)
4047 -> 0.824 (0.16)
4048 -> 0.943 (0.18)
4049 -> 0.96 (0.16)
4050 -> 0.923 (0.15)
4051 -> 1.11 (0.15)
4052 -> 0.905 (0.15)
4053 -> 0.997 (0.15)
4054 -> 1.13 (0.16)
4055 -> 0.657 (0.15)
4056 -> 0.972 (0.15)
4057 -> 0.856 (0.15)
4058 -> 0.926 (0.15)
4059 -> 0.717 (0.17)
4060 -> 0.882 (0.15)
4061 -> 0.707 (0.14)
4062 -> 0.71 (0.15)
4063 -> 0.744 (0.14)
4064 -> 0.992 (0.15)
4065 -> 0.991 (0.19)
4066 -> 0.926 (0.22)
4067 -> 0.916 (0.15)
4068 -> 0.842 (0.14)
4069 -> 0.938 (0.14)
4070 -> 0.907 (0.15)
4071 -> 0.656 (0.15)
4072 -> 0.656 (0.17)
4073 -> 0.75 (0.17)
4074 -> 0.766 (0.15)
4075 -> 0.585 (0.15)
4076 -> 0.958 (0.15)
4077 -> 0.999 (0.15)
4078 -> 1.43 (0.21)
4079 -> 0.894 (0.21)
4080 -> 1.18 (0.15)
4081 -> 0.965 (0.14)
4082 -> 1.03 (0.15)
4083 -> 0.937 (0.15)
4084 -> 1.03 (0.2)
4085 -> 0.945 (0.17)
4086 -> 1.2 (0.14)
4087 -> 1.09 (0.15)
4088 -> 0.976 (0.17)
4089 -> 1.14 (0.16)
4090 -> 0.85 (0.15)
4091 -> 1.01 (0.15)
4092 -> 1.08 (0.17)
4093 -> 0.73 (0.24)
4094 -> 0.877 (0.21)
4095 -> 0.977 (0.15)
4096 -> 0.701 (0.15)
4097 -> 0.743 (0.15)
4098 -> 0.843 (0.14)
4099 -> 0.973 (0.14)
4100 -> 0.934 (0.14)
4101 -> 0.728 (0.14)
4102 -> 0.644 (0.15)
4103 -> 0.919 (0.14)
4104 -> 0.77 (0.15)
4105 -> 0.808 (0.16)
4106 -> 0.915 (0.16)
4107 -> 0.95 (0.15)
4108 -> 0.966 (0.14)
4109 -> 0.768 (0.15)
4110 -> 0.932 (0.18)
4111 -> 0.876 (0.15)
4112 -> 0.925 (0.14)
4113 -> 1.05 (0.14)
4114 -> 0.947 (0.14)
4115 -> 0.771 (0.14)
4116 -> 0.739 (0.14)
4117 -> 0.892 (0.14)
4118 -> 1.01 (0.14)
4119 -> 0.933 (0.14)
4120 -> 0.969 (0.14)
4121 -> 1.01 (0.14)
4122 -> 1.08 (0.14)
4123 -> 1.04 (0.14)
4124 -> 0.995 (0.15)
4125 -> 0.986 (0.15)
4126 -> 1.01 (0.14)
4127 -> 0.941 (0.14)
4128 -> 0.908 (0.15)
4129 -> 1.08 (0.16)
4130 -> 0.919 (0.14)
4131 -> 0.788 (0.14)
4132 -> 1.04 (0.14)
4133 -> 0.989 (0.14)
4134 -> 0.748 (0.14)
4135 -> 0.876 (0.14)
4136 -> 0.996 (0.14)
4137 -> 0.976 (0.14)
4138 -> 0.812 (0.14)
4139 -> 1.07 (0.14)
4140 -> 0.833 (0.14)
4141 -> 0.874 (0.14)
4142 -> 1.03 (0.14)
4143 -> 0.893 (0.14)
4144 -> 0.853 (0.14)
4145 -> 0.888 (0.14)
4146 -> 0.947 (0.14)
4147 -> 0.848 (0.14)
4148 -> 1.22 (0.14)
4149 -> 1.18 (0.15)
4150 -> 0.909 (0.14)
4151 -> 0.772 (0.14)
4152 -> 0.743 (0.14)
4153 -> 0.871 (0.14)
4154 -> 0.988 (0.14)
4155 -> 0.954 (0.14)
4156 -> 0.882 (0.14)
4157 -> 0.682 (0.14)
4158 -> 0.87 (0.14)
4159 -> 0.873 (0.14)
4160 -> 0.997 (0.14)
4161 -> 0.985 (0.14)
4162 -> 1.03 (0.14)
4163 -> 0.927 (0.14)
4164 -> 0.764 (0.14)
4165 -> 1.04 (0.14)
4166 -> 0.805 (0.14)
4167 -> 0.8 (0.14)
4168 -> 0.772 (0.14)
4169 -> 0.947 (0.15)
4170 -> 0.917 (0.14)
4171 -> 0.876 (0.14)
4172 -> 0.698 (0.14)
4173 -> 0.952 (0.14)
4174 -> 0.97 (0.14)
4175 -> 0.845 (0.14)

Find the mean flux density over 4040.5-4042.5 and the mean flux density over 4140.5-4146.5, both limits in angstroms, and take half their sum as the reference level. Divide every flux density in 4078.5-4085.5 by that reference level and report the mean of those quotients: 1.15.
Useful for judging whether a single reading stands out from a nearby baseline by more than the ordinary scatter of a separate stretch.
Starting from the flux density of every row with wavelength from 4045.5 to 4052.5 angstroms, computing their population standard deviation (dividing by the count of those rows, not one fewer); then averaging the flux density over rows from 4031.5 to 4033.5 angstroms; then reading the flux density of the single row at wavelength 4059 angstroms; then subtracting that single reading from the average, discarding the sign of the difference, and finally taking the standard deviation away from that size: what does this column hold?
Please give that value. 0.34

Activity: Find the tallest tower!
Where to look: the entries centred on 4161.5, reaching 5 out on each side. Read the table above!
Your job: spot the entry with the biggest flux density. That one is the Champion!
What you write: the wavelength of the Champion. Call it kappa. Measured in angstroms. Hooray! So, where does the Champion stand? 4165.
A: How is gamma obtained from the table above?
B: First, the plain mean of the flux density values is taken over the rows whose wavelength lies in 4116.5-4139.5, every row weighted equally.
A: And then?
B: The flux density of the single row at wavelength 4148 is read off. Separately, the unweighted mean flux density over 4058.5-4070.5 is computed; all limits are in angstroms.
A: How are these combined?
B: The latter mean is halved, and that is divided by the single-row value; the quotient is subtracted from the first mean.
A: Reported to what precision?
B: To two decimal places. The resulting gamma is 0.61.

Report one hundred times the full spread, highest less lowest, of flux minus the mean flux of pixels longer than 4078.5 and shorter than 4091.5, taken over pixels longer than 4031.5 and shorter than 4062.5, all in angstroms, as 68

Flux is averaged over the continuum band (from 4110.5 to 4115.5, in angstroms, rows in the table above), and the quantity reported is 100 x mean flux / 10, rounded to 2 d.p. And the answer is 9.14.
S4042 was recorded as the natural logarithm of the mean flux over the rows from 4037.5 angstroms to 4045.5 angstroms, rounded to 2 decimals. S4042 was -0.06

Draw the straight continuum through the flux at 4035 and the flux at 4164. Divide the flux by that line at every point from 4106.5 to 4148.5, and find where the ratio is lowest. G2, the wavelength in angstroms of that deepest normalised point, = 4116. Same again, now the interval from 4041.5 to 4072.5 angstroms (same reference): 4044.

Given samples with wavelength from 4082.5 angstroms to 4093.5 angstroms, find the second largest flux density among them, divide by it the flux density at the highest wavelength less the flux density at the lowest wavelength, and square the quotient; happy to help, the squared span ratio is 0.033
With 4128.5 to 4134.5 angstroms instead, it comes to 0.102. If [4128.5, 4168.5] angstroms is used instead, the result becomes 0.068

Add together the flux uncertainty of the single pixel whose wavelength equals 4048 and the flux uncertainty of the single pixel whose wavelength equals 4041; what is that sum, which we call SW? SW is 0.3300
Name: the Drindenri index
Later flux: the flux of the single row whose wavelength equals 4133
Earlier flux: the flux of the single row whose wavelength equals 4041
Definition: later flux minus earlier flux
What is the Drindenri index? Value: 0.20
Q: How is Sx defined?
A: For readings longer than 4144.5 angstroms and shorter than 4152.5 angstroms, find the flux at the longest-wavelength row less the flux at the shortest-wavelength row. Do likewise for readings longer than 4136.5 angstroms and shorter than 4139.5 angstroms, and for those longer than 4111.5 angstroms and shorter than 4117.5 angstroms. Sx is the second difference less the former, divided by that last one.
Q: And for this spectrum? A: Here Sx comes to -7.2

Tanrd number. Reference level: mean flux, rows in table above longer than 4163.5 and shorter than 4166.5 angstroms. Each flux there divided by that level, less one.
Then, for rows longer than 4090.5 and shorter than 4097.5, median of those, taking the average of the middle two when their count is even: 0.01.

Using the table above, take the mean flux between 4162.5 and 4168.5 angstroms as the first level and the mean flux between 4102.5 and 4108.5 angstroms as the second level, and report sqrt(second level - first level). 0.19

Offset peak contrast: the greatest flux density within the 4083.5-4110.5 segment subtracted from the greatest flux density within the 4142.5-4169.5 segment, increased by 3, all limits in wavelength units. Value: 3.02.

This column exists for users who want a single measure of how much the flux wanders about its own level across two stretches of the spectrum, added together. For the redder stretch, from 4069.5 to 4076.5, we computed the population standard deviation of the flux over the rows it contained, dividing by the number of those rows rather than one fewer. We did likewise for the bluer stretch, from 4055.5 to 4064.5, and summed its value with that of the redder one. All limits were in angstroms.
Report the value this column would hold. 0.237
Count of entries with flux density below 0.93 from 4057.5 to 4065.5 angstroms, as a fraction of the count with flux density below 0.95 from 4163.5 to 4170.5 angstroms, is 1.00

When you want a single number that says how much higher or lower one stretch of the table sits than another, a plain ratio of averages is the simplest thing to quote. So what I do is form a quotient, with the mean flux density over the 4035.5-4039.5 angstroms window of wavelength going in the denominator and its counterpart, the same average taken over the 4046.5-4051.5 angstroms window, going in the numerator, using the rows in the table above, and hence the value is 0.87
